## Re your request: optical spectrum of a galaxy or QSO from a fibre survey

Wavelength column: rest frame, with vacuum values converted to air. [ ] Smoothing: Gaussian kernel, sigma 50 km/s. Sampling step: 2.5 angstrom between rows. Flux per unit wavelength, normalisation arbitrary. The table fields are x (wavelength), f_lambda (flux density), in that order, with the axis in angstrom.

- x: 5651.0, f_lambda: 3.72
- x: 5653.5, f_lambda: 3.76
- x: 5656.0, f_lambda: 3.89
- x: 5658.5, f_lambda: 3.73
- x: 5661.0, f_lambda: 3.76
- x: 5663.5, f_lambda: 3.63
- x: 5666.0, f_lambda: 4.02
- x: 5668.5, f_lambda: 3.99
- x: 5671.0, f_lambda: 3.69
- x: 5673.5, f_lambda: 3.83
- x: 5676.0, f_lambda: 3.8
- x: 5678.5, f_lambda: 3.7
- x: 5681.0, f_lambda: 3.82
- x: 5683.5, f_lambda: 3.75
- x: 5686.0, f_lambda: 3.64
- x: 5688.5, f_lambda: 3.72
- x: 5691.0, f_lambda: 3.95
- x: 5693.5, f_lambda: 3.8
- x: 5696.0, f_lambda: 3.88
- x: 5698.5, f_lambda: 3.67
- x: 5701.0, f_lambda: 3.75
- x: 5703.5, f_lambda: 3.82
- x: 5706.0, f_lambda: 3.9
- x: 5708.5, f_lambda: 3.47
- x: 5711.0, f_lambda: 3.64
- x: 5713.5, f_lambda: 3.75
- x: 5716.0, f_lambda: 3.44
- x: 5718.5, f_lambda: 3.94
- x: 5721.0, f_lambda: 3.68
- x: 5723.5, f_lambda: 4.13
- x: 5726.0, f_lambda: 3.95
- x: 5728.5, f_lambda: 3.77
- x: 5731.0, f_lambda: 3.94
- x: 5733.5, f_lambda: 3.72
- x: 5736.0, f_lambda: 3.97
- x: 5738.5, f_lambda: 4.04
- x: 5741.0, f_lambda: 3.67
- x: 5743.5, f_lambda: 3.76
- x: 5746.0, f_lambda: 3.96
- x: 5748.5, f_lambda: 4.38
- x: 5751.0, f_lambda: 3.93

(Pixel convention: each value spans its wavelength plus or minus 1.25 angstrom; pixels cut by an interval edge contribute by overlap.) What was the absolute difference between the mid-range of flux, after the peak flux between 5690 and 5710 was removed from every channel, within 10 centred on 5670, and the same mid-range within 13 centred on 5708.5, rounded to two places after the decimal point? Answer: 0.17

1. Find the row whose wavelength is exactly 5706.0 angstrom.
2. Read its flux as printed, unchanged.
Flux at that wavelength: 3.9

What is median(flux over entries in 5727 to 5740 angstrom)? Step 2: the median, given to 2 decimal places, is 3.94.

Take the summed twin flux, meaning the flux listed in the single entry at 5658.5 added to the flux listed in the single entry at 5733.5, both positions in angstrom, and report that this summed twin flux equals 7.45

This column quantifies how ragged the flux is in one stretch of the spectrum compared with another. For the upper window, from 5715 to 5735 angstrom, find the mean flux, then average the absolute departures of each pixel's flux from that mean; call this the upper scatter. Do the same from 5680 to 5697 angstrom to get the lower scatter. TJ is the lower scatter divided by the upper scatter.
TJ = 0.46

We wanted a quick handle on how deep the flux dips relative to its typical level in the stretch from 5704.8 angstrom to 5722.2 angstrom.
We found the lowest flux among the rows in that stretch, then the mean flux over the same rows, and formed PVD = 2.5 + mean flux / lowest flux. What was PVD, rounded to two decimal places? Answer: 3.57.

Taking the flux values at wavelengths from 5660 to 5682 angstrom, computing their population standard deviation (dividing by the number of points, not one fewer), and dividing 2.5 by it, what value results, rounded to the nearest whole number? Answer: 20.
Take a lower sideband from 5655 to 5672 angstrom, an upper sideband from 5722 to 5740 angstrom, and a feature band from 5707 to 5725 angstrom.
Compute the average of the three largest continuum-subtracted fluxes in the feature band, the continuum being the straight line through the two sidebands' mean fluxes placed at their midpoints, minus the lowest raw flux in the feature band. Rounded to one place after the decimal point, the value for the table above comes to -3.4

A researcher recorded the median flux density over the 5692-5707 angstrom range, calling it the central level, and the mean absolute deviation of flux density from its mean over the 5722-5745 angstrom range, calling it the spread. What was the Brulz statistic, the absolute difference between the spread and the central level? 3.67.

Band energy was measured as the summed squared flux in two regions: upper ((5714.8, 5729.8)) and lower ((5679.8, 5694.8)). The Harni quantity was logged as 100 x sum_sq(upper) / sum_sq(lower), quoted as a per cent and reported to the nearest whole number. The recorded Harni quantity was 102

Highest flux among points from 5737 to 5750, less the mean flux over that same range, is 0.418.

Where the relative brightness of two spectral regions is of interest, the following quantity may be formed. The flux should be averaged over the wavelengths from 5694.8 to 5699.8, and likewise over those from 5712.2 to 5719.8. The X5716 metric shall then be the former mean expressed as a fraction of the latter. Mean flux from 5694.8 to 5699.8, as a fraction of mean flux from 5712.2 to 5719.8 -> 1.02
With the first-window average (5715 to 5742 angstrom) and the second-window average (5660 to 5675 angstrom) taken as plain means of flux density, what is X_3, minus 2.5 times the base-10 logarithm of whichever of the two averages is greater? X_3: -1.46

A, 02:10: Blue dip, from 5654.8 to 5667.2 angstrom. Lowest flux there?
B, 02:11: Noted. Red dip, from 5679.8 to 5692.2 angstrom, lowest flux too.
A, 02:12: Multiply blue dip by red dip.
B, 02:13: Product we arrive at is 13.2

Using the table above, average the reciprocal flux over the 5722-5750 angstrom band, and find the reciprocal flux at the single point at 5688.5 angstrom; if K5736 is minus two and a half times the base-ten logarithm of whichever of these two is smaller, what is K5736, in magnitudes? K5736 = 1.48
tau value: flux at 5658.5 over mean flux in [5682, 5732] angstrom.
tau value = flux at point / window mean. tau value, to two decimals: 0.99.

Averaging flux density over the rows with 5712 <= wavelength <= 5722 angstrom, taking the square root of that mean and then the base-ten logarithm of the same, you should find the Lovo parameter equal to 0.284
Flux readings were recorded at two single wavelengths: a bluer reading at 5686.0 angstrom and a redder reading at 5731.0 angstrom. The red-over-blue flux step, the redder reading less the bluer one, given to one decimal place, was 0.3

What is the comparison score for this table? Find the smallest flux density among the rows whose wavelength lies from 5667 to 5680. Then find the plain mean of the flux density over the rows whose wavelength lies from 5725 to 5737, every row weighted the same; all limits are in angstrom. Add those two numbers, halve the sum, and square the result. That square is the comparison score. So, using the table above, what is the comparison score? 14.3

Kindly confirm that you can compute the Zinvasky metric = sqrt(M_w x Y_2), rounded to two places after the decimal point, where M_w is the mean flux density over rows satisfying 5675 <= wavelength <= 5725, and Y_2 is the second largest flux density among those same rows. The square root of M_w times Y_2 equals 3.86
